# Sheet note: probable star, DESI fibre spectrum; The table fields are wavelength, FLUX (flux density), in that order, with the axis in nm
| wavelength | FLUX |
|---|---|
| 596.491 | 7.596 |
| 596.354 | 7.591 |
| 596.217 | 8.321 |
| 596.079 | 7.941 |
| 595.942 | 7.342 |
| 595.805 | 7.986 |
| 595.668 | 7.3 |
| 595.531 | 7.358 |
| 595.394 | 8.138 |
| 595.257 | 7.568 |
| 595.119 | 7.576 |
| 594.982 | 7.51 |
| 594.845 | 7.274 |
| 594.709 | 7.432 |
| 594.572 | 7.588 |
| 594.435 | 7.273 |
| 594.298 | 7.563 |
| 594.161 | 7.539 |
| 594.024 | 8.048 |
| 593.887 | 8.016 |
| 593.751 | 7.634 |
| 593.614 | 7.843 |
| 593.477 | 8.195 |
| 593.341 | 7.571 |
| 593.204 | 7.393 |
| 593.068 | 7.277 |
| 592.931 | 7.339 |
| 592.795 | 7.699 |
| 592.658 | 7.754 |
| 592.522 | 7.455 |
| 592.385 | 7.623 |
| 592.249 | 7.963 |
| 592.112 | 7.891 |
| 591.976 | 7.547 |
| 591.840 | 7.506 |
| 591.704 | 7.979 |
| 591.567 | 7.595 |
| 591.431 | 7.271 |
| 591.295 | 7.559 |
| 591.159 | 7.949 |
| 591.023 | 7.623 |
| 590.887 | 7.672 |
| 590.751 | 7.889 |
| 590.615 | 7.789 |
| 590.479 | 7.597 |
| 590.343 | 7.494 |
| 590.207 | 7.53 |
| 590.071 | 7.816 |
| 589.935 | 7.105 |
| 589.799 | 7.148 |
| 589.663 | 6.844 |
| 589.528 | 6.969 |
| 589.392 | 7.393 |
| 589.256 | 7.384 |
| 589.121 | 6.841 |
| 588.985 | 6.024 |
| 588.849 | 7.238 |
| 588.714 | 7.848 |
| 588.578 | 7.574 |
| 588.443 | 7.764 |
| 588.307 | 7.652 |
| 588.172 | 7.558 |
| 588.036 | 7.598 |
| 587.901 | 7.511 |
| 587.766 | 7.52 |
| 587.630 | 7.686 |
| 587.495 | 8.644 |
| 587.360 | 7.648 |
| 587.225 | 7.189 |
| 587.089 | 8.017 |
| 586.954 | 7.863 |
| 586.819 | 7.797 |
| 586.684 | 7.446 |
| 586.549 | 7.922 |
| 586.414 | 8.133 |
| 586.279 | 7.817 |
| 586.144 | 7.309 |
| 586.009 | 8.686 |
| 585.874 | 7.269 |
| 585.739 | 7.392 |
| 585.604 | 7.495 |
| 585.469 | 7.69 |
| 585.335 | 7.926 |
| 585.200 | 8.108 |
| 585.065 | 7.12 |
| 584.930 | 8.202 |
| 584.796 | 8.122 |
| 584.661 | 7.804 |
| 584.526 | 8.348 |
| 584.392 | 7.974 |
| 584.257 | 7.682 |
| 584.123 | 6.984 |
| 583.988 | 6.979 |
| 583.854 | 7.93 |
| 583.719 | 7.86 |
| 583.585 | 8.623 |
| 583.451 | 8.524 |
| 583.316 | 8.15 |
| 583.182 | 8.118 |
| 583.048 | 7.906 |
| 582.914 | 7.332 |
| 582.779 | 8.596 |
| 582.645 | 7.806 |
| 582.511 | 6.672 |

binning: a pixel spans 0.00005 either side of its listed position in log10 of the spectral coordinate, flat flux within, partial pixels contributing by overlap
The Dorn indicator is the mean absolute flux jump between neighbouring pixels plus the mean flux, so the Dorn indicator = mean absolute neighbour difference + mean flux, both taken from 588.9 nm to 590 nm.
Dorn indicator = 7.3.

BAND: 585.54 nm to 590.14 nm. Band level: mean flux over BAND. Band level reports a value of 7.53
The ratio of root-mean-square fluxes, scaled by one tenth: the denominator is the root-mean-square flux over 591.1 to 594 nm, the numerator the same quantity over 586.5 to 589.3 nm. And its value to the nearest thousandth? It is 0.099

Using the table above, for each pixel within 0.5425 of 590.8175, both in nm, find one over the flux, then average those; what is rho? 0.1300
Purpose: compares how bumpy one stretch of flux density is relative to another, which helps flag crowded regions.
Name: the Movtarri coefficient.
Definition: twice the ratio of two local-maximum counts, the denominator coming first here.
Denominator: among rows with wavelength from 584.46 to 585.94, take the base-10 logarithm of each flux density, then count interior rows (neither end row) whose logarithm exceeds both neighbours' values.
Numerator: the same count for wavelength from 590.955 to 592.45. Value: 3.0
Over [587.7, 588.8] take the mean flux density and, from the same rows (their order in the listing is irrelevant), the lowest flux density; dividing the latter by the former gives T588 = 0.985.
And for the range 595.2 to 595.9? 0.952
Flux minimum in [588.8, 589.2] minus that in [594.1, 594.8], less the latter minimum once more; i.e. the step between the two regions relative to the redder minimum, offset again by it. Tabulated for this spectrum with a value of -8.5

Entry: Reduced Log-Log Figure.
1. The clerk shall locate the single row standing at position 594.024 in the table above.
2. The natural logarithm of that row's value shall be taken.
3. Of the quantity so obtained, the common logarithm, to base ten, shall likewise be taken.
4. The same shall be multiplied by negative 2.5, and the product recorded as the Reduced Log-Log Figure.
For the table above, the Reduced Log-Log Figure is -0.80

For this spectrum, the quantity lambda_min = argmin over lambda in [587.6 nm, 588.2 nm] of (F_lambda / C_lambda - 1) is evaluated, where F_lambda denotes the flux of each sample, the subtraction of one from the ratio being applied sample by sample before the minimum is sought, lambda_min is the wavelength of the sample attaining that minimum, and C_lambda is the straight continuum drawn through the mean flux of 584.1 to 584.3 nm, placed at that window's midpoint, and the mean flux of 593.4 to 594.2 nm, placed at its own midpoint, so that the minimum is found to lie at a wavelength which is 587.901 nm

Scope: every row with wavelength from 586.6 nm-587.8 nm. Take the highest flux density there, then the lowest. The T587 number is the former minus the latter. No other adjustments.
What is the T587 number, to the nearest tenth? 1.5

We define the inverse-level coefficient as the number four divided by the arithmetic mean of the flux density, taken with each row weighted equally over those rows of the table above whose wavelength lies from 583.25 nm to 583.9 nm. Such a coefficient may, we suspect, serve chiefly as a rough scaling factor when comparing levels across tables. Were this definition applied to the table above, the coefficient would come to 0.487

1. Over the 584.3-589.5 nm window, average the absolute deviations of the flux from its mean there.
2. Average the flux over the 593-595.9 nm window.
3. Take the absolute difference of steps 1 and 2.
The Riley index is 7.28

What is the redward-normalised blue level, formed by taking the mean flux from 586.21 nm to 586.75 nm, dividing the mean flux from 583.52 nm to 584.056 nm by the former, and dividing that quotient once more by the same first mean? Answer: 0.128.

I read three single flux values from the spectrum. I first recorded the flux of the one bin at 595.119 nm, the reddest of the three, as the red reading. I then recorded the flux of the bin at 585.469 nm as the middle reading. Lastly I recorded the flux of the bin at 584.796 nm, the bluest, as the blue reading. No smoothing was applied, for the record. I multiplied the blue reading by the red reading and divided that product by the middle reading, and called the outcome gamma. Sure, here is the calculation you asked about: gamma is 8.00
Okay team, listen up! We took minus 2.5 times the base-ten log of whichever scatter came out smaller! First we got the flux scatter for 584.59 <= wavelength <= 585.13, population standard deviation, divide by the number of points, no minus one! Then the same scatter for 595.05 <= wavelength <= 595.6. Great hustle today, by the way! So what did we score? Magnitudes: 1.3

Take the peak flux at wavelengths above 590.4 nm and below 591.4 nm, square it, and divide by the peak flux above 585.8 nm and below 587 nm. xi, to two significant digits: 7.3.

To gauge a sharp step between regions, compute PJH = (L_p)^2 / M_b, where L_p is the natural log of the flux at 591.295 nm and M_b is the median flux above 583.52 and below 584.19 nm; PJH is 0.521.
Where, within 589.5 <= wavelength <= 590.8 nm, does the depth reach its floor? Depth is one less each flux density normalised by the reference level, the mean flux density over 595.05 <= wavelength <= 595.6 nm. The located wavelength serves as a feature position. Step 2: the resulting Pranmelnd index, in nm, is 590.751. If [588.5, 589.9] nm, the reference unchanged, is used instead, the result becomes 588.714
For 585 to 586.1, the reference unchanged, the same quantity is 586.009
